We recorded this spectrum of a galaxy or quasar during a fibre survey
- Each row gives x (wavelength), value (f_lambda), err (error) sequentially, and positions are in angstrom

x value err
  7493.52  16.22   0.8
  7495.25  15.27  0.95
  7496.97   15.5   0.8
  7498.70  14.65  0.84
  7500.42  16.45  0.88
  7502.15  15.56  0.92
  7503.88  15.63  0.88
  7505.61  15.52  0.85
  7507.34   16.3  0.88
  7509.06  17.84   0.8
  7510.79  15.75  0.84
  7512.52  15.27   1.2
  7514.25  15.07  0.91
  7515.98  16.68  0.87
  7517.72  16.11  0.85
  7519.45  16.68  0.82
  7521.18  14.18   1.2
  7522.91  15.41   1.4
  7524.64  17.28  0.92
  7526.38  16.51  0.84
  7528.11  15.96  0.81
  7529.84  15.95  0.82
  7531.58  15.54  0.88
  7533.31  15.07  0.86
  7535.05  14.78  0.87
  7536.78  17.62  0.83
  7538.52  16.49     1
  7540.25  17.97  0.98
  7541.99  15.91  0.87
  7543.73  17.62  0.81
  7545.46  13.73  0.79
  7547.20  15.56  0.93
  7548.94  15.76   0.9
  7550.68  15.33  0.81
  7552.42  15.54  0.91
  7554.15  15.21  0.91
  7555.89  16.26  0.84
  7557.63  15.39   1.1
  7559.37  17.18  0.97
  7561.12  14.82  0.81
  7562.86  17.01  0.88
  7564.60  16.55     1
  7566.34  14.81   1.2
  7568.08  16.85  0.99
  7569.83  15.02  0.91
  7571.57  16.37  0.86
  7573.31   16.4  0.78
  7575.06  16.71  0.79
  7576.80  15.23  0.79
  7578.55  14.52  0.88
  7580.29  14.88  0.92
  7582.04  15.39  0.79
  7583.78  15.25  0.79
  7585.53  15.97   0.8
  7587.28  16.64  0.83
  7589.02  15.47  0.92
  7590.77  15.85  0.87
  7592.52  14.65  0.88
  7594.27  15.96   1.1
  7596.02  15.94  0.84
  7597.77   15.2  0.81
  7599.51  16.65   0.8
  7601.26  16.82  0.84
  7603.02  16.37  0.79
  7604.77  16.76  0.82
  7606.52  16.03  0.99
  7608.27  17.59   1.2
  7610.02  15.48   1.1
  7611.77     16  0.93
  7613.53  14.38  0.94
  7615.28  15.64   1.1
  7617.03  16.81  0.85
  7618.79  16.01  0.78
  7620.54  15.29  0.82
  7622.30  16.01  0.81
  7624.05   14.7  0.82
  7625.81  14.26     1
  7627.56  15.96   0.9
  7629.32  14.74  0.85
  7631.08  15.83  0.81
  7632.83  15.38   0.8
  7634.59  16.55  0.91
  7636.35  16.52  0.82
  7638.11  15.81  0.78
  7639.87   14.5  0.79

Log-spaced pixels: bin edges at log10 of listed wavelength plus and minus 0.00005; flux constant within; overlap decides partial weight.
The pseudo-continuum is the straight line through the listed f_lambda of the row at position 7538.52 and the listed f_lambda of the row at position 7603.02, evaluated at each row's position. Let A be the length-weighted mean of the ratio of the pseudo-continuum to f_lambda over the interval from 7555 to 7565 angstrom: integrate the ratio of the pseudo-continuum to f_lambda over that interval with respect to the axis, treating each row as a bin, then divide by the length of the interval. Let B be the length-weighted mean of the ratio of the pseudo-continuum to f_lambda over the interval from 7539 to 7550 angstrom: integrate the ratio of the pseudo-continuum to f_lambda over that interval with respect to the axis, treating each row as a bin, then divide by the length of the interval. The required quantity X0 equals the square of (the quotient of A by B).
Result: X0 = 0.98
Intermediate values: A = 1.019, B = 1.03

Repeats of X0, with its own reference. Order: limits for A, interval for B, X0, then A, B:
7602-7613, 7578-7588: 0.89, 1.004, 1.06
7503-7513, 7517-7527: 0.99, 1.032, 1.04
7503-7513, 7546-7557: 0.95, 1.032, 1.06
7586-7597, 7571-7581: 0.98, 1.042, 1.05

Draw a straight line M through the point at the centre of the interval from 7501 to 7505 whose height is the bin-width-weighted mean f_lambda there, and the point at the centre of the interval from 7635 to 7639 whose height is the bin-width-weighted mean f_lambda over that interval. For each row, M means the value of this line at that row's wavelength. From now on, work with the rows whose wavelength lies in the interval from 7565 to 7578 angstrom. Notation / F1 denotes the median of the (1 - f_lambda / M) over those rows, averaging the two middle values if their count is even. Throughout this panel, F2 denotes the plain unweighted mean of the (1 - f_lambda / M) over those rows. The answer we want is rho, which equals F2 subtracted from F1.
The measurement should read -0.03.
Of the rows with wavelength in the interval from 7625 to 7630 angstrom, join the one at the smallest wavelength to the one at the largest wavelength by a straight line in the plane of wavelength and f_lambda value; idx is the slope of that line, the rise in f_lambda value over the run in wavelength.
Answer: 0.14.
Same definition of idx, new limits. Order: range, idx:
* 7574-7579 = -0.63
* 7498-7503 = 0.26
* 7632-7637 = 0.32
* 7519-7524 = -0.37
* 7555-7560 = 0.26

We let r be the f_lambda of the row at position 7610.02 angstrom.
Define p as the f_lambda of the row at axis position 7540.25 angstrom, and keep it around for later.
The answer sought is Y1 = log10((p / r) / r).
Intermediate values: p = 17.97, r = 15.48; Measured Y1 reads -1.12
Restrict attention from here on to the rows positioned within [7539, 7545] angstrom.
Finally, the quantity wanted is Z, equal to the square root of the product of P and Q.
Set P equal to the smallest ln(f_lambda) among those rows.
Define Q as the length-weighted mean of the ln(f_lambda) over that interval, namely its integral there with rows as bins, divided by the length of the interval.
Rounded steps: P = 2.77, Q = 2.83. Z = 2.797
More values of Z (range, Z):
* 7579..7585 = 2.710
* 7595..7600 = 2.745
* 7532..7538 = 2.726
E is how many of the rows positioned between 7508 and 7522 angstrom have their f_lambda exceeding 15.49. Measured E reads 5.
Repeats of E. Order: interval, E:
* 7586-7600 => 5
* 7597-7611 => 6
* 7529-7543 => 6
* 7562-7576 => 6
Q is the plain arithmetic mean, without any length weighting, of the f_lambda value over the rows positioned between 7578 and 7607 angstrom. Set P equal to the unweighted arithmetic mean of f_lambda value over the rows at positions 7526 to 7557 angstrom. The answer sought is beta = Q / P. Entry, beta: 0.99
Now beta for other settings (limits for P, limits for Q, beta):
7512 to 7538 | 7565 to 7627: 0.99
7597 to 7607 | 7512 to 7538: 0.97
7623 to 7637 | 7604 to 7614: 1.04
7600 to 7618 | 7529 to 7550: 0.99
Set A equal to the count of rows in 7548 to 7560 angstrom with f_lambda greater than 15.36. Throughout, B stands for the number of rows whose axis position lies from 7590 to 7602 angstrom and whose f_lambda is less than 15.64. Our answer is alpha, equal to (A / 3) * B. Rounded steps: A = 5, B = 2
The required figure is 3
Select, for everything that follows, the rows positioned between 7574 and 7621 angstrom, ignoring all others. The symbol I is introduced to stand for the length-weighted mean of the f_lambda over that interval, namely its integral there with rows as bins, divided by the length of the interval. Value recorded 15.8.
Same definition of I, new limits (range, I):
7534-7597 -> 15.8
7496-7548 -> 16.0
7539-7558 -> 15.9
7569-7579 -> 15.8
